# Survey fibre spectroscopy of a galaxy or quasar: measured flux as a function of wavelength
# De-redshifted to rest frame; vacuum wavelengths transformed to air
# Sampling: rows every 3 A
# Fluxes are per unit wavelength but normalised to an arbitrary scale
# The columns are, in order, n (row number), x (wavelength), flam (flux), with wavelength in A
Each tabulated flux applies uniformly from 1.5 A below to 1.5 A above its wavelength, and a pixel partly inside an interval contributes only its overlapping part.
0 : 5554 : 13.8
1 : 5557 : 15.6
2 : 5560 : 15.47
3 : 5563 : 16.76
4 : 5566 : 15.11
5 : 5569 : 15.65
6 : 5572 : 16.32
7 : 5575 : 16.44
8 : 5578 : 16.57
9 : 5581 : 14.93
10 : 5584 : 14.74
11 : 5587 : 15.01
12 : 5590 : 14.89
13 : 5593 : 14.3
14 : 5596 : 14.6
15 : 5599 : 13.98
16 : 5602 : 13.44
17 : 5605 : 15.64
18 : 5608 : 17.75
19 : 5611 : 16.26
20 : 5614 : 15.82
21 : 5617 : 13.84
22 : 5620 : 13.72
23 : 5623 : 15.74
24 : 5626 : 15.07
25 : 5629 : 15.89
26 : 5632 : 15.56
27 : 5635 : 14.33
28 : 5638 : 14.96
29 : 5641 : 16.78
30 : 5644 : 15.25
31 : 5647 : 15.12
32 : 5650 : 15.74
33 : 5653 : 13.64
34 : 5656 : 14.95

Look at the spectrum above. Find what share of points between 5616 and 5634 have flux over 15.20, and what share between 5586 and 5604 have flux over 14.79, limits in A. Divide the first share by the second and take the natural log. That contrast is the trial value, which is 0.41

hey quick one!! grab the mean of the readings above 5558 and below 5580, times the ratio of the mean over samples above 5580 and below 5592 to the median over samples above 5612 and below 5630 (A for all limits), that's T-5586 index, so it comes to 15.5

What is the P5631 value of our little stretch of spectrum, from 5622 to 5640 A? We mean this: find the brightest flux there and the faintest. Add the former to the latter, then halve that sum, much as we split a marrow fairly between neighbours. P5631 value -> 15.11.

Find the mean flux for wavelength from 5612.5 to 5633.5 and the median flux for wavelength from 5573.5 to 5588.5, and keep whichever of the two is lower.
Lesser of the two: 15.0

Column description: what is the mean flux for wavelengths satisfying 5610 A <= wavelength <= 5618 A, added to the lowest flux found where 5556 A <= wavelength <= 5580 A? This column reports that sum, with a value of 30.4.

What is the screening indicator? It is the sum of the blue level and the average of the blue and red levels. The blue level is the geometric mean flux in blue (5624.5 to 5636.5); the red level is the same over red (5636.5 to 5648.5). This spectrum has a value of 30.6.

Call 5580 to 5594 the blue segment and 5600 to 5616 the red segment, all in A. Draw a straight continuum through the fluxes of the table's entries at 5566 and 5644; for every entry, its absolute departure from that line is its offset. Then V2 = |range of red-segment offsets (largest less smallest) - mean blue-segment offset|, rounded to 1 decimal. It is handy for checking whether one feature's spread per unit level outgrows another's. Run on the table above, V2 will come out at 1.7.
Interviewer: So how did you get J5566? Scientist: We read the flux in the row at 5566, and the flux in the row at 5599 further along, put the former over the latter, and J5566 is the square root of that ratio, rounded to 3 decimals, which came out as 1.040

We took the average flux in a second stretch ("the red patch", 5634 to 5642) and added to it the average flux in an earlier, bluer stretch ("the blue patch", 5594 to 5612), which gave 30.6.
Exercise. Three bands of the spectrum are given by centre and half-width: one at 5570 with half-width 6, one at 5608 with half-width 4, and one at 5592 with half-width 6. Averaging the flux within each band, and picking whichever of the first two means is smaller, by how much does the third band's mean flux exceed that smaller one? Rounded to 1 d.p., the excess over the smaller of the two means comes -1.2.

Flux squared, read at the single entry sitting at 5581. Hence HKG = 223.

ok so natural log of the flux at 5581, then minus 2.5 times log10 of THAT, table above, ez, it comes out -1.08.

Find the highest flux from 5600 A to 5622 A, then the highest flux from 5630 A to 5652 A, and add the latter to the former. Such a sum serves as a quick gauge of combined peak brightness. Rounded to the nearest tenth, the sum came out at 34.5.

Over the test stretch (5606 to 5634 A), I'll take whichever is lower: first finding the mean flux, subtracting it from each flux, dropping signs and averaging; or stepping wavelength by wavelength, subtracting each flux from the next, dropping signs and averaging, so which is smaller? 0.87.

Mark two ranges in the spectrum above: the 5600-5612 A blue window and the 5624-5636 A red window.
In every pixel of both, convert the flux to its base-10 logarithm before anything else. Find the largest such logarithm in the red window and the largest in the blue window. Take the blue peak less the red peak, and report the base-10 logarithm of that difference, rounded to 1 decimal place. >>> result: -1.3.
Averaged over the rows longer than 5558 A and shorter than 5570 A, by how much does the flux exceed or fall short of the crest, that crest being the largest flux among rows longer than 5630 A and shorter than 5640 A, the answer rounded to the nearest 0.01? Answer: 0.19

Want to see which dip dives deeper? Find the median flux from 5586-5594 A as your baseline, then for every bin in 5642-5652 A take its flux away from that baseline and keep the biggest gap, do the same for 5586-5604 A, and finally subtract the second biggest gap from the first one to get -1.7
